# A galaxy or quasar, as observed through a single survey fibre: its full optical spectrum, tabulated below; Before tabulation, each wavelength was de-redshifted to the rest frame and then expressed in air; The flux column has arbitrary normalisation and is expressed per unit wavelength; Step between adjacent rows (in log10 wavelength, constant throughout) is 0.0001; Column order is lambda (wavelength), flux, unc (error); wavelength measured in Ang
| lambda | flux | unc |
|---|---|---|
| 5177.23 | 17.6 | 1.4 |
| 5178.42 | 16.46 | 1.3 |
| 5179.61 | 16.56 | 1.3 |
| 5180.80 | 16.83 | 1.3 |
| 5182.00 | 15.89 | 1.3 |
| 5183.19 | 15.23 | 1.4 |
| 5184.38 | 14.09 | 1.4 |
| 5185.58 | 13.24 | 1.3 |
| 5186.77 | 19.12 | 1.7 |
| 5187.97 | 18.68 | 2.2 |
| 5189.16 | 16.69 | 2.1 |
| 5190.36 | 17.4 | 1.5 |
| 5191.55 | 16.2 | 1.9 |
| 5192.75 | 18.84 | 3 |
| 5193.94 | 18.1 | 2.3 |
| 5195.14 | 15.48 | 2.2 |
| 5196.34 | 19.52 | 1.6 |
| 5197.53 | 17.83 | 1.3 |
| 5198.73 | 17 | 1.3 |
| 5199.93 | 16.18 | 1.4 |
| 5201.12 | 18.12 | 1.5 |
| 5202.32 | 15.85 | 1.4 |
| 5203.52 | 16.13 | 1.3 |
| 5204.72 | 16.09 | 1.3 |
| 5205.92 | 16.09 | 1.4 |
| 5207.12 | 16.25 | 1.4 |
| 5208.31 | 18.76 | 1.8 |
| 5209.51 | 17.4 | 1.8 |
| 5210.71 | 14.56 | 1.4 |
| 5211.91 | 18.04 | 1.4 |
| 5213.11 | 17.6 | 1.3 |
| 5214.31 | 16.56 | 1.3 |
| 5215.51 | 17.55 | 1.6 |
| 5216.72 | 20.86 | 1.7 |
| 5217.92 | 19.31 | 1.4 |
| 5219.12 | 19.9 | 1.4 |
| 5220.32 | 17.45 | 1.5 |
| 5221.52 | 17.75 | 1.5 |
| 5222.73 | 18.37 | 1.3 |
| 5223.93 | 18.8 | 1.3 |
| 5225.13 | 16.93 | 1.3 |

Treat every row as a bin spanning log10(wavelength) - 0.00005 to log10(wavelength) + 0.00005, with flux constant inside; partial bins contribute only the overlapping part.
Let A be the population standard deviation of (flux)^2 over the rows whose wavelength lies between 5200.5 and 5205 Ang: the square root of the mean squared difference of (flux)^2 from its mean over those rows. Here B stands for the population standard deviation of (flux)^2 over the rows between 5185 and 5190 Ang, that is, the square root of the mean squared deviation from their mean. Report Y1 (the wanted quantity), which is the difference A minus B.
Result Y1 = -44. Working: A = 31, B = 75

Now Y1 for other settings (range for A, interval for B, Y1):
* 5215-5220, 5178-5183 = 35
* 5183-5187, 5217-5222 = 35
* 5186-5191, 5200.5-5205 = 4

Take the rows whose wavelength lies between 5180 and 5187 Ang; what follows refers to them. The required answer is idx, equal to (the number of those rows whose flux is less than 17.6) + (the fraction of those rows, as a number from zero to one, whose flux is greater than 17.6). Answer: 5.2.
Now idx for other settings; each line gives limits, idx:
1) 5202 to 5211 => 7.1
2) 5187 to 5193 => 3.4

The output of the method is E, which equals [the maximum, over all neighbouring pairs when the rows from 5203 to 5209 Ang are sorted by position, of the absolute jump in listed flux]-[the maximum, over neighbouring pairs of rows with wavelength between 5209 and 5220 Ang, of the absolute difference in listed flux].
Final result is -1.0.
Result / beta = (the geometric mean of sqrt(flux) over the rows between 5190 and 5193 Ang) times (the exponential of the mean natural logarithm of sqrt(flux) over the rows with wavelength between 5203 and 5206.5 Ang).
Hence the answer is 16.8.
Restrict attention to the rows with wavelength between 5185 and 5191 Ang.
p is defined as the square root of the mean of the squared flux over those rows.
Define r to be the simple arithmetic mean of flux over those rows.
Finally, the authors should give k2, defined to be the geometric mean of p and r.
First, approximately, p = 17.2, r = 17.0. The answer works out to 17.1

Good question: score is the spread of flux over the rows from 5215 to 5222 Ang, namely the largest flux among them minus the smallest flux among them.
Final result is 3.4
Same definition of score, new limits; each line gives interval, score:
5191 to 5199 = 4.0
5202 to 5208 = 0.4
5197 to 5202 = 1.9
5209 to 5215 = 3.5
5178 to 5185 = 2.7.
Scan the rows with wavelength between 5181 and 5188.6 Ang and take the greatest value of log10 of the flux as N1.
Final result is 1.28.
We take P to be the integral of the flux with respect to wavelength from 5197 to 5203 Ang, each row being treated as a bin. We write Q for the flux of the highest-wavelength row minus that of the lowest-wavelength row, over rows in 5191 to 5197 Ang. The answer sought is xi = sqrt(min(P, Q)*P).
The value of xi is 18.4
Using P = 101.8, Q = 3.32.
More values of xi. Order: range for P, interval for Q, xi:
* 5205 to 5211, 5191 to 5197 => 18.2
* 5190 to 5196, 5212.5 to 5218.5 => 13.3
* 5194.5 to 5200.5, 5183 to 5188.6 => 18.9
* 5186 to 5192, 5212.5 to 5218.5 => 13.4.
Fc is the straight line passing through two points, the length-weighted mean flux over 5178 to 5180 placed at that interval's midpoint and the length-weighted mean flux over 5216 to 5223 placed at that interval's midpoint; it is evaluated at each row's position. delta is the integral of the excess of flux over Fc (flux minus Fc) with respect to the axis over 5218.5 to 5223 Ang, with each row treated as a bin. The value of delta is -2.8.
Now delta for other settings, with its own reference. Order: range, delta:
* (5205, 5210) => -5.8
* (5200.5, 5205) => -6.1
